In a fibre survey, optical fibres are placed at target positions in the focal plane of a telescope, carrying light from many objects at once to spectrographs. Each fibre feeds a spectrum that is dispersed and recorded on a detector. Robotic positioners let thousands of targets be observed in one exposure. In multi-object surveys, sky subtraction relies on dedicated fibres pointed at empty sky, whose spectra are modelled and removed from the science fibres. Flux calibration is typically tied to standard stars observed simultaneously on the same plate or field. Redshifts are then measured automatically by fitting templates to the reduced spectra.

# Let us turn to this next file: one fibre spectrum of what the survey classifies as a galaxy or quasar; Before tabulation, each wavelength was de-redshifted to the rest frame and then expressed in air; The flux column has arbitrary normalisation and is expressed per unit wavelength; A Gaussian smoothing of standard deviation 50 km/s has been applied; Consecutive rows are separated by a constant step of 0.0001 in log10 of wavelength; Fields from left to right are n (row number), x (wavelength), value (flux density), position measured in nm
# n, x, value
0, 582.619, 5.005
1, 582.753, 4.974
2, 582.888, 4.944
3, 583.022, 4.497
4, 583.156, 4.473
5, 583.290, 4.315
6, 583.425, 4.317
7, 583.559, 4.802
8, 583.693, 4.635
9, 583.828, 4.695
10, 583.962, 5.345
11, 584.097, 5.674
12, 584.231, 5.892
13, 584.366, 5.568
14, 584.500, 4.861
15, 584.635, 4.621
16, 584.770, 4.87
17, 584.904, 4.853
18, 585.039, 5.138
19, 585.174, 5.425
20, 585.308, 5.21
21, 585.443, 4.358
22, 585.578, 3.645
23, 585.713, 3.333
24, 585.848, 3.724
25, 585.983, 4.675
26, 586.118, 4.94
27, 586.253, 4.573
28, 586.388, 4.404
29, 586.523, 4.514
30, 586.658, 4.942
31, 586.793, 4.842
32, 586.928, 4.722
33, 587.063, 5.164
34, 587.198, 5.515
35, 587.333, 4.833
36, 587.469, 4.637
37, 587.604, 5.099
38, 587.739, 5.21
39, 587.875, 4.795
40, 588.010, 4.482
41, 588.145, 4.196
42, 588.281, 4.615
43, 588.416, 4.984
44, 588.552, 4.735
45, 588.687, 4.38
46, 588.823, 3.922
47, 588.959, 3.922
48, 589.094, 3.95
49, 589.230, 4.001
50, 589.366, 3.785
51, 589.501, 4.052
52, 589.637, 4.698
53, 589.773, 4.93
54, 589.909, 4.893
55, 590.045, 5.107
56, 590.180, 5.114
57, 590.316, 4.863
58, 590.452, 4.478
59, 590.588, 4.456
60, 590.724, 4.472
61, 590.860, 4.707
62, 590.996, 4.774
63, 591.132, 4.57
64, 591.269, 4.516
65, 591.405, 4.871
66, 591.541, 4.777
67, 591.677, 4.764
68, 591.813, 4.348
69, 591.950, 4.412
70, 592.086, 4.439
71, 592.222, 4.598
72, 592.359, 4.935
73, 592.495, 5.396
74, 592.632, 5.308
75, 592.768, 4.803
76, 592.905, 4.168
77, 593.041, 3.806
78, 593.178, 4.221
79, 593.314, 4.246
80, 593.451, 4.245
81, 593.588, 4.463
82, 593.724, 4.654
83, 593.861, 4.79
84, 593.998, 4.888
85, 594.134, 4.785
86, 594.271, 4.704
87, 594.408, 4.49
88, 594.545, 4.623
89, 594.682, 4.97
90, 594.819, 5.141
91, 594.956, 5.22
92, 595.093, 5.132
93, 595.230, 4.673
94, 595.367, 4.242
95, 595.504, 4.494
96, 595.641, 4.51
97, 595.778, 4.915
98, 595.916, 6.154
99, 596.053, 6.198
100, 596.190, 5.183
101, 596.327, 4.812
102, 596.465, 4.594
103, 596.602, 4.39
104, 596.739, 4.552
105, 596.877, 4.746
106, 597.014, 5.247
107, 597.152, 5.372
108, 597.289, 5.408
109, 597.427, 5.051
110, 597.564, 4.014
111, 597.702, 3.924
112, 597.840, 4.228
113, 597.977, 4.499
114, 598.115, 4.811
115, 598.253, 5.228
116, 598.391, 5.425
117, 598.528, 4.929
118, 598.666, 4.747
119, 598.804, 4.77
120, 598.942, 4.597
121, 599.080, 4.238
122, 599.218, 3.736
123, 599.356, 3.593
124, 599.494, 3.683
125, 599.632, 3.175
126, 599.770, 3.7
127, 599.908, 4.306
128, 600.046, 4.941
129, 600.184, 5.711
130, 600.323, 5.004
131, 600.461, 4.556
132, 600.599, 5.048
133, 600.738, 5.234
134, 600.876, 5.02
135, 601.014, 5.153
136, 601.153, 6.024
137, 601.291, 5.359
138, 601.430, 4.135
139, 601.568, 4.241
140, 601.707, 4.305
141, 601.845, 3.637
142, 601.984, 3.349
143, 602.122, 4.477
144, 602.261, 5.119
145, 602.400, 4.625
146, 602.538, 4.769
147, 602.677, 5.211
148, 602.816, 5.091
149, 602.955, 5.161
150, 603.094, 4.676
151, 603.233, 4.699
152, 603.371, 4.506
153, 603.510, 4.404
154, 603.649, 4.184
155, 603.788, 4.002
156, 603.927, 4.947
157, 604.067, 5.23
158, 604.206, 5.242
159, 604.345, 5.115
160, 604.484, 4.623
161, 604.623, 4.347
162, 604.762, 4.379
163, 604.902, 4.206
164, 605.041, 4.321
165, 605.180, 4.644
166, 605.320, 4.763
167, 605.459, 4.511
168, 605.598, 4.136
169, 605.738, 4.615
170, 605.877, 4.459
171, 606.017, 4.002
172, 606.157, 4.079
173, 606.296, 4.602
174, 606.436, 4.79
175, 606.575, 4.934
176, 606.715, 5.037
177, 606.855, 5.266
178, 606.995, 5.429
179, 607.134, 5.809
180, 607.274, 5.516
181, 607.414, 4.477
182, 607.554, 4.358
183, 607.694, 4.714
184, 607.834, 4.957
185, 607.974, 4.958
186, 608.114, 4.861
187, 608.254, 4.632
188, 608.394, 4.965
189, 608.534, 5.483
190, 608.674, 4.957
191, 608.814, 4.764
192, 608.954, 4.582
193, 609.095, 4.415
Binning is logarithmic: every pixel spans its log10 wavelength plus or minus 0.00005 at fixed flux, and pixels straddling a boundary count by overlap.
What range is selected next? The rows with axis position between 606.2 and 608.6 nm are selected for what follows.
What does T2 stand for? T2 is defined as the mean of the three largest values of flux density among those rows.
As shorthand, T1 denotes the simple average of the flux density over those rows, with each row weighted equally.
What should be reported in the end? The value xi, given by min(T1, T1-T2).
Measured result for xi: -0.615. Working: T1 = 4.99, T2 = 5.60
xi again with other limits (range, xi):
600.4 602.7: -0.818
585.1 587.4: -0.747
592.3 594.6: -0.594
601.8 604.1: -0.607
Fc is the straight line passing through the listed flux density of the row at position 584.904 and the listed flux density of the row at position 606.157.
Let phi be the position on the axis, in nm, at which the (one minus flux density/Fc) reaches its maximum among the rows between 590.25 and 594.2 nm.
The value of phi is 593.041 nm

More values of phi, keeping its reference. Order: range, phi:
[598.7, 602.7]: 599.632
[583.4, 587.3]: 585.713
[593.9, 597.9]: 597.702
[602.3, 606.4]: 603.788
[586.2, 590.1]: 589.366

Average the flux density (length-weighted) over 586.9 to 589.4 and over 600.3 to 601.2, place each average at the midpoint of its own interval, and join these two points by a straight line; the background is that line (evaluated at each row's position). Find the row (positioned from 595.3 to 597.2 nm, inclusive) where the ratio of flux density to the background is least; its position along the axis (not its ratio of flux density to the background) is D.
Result 595.367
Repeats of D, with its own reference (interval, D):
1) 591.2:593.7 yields 593.041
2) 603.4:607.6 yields 606.017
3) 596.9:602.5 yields 599.632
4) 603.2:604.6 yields 603.788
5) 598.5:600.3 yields 599.632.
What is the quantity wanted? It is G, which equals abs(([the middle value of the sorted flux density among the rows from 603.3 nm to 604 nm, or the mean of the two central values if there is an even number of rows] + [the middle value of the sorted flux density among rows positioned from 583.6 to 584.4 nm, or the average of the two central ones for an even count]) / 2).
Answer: 4.93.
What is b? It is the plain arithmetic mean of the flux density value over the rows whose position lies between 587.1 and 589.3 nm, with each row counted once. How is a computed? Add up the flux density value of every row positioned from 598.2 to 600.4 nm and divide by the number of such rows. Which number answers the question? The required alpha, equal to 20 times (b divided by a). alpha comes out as 20.4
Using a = 4.49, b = 4.58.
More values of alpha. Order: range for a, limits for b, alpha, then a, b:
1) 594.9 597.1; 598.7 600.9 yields 18.0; 4.94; 4.46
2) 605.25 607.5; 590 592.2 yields 19.5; 4.78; 4.67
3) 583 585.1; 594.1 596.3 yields 20.2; 4.91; 4.96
